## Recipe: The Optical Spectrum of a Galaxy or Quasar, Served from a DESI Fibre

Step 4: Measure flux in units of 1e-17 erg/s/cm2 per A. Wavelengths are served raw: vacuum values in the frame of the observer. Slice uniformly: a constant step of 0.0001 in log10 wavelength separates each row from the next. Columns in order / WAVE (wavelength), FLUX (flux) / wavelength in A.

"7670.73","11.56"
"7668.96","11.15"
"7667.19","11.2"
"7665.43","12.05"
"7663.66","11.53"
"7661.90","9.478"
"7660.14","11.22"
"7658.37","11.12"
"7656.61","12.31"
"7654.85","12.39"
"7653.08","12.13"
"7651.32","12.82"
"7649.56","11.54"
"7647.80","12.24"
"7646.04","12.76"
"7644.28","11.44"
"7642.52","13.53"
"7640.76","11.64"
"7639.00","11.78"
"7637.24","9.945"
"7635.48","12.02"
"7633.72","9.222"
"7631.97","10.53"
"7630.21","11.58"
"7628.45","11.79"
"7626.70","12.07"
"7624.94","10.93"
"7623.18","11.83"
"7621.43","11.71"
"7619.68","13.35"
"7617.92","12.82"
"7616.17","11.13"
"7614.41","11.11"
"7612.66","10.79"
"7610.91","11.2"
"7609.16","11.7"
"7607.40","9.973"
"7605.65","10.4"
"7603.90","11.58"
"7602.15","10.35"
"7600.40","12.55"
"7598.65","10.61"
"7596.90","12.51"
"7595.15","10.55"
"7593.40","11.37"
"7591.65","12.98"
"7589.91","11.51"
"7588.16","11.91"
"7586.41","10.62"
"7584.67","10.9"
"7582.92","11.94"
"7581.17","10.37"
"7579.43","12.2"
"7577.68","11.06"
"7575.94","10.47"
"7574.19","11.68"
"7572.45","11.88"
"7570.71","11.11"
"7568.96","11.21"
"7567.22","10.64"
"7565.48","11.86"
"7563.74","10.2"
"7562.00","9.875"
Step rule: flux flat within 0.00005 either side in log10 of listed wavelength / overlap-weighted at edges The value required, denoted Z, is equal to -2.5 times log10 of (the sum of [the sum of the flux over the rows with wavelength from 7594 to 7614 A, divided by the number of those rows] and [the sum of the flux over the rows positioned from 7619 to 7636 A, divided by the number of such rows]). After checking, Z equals -3.39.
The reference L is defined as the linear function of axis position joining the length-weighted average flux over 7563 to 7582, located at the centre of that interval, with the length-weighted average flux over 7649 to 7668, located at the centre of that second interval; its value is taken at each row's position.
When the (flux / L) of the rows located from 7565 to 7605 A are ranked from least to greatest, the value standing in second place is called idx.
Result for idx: 0.92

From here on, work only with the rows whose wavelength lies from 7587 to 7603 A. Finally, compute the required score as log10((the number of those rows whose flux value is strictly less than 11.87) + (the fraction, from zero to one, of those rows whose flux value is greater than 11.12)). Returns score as 0.75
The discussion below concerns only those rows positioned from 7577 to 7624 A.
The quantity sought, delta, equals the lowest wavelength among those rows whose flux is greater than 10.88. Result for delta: 7577.68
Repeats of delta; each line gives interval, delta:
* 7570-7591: 7570.71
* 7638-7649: 7639.00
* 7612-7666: 7614.41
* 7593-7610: 7593.40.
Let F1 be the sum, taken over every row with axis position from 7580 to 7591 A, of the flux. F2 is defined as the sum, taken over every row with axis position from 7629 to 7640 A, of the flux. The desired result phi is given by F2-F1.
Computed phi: -2.2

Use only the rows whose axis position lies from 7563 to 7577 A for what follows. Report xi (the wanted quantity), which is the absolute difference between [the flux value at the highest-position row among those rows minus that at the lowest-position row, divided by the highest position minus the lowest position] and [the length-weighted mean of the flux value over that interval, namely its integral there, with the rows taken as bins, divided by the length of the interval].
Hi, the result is 11.1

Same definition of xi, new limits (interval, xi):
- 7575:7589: 11.1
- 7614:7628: 11.8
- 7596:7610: 11.3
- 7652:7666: 11.5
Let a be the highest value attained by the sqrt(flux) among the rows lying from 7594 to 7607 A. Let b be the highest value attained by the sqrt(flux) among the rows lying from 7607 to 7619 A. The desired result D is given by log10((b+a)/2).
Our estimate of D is 0.552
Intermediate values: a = 3.54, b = 3.58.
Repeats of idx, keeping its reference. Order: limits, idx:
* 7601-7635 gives 0.88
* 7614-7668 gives 0.81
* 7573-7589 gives 0.94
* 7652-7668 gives 0.96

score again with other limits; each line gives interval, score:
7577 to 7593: 0.74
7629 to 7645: 0.88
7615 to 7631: 0.84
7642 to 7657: 0.48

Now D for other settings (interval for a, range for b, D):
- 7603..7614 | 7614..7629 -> 0.549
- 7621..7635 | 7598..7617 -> 0.545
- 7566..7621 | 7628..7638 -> 0.551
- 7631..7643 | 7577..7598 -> 0.561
